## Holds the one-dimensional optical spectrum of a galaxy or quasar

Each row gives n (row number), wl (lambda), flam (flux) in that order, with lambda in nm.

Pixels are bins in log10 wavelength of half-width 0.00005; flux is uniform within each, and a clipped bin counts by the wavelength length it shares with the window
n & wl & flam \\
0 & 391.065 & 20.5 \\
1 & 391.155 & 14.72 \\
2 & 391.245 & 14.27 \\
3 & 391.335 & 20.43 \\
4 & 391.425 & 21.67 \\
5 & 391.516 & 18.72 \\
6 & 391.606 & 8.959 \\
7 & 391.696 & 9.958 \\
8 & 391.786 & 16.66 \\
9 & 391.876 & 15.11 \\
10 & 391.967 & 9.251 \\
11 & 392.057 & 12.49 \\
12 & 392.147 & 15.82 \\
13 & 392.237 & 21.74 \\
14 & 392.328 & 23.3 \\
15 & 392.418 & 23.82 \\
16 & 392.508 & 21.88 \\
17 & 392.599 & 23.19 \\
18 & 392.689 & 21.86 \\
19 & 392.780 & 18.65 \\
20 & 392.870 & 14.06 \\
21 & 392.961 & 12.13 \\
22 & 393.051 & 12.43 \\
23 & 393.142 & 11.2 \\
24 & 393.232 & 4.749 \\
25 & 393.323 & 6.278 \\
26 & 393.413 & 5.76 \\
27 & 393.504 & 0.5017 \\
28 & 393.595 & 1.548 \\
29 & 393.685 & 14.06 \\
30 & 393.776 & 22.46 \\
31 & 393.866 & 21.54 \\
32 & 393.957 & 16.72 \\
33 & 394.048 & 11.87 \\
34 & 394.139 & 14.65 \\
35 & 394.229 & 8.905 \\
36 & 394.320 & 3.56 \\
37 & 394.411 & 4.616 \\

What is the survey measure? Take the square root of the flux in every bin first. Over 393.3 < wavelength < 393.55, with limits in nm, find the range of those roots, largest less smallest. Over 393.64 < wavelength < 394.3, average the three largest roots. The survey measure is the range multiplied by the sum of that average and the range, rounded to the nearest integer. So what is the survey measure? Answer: 11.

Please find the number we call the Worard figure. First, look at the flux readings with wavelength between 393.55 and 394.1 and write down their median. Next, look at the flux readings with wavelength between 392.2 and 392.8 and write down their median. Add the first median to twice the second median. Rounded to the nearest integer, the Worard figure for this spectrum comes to 59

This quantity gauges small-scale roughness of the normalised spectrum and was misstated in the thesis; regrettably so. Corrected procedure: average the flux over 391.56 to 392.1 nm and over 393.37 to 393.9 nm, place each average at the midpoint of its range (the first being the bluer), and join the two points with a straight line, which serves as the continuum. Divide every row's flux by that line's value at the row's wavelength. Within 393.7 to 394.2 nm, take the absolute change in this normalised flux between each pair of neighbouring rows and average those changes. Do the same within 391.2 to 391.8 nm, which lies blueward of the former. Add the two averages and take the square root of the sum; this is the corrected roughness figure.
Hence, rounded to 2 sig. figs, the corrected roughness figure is 0.83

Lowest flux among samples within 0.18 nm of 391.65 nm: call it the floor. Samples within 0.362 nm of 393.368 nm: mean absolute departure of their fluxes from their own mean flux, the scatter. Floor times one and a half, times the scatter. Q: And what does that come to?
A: 55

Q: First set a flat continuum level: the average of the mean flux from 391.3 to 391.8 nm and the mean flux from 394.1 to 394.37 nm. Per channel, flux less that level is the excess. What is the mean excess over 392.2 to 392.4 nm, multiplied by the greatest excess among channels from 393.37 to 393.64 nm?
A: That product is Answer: -68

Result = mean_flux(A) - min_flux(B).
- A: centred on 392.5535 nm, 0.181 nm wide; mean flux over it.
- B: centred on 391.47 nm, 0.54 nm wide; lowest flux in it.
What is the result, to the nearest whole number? 14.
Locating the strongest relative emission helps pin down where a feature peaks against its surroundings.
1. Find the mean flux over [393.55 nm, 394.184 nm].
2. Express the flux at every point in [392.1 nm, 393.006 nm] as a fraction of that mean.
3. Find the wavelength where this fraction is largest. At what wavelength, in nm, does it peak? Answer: 392.418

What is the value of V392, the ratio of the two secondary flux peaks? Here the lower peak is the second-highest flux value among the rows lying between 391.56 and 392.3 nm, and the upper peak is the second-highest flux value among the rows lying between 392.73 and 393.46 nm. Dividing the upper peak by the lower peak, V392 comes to 0.84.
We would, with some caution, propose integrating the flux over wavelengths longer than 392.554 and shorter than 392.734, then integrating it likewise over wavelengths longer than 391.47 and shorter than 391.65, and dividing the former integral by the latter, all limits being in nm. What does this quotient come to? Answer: 1.6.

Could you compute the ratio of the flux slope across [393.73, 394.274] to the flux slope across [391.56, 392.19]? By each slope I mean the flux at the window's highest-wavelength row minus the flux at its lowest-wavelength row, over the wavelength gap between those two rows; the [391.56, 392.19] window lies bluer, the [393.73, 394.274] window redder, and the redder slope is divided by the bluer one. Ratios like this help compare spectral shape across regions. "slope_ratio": -2.4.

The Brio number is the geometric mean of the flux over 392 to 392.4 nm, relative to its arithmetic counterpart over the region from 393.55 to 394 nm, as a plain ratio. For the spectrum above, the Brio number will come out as 1.2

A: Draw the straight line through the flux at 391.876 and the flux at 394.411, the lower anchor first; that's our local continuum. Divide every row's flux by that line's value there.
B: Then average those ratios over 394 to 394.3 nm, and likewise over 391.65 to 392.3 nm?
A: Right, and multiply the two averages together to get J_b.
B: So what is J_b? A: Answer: 2.0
